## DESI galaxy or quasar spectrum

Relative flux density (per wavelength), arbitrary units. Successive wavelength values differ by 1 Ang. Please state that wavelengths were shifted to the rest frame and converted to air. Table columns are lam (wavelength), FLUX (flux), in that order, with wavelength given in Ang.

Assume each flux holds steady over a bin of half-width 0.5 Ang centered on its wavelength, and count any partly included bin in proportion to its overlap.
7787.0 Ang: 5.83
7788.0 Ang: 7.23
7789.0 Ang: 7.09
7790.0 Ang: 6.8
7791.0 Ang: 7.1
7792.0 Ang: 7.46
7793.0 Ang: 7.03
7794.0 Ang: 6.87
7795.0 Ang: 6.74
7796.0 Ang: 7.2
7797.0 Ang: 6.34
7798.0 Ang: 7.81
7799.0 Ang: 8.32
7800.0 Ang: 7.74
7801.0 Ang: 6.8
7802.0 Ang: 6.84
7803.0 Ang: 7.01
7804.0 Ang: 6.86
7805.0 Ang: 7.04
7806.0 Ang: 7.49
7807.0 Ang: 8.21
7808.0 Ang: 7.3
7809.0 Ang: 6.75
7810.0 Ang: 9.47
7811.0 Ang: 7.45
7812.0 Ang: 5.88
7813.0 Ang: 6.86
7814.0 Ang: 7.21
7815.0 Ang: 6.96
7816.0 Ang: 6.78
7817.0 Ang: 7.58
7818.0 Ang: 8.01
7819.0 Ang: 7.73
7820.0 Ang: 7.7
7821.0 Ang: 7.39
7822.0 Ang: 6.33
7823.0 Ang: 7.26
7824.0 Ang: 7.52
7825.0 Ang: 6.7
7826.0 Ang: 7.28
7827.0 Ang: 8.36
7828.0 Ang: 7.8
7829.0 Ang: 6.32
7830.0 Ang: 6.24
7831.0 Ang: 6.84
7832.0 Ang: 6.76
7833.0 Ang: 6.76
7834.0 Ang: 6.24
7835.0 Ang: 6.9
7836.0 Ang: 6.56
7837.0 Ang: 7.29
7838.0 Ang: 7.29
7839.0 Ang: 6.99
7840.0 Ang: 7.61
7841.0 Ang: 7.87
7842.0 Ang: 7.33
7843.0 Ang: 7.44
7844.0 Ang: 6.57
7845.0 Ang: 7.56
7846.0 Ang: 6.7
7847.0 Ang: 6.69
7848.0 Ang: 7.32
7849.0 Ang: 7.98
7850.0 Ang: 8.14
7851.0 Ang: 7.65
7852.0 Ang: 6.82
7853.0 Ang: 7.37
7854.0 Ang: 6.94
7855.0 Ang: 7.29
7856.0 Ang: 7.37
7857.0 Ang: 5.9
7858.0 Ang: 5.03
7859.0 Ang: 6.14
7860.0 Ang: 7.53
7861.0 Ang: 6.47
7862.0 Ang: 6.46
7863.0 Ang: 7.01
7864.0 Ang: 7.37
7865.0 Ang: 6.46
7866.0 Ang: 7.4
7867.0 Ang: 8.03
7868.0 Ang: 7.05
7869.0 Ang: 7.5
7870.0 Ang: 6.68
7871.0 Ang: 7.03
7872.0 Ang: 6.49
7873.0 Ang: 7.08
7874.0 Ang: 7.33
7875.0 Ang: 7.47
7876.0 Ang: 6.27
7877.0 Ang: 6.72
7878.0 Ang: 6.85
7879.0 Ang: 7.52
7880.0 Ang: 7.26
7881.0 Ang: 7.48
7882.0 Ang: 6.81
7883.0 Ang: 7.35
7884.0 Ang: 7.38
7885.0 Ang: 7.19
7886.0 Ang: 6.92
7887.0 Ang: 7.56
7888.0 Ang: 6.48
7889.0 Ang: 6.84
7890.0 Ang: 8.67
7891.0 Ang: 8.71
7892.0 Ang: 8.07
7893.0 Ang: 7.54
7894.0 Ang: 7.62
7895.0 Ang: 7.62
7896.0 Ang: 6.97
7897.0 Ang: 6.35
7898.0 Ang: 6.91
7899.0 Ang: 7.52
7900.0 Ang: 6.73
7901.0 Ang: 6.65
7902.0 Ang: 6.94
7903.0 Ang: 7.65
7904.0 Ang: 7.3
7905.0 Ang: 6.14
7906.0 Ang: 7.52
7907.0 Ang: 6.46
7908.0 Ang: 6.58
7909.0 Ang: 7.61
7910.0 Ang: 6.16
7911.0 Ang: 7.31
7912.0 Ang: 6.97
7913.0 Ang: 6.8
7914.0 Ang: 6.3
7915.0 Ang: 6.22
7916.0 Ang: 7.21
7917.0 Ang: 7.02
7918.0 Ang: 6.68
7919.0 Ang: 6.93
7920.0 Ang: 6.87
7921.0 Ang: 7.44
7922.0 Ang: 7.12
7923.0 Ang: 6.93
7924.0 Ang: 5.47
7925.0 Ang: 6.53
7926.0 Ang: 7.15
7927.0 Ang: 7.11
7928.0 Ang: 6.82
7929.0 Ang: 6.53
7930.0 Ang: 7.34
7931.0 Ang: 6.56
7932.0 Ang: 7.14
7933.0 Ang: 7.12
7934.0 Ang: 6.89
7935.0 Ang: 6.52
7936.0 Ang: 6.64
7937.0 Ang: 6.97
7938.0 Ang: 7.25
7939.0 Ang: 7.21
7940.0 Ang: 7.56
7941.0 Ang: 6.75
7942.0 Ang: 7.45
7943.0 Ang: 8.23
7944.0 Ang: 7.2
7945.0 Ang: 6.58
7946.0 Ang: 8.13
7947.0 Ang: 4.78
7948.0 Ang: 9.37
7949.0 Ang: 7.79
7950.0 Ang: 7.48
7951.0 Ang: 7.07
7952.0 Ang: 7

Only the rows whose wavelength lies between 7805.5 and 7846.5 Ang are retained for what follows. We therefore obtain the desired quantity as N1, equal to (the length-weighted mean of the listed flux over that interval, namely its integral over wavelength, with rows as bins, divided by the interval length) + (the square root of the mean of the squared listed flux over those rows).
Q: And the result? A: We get 14.4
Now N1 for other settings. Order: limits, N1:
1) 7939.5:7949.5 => 14.9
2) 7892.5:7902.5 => 14.2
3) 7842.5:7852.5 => 14.6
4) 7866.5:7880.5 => 14.2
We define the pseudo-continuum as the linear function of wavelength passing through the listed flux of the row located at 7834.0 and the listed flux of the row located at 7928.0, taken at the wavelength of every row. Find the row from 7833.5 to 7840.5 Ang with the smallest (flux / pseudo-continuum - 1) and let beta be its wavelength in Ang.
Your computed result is 7834.0 Ang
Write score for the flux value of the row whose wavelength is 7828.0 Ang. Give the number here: 7.8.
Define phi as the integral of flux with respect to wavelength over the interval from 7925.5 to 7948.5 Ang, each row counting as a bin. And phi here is 163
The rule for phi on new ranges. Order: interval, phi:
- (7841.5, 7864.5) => 161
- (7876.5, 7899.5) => 168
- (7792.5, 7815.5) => 166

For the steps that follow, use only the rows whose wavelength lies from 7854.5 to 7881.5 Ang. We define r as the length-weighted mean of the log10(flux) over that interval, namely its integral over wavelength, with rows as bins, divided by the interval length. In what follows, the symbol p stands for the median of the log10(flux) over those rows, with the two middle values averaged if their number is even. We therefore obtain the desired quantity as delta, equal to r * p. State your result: 0.71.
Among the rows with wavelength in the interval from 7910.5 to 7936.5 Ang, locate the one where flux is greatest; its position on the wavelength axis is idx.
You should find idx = 7921.0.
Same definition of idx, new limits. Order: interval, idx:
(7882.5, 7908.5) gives 7891.0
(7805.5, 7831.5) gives 7810.0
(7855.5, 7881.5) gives 7867.0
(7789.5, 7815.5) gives 7810.0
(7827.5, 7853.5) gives 7850.0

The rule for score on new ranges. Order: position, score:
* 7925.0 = 6.53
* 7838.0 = 7.29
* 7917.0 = 7.02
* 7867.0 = 8.03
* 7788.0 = 7.23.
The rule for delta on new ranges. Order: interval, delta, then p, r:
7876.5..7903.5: 0.74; 0.861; 0.860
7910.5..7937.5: 0.70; 0.841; 0.834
